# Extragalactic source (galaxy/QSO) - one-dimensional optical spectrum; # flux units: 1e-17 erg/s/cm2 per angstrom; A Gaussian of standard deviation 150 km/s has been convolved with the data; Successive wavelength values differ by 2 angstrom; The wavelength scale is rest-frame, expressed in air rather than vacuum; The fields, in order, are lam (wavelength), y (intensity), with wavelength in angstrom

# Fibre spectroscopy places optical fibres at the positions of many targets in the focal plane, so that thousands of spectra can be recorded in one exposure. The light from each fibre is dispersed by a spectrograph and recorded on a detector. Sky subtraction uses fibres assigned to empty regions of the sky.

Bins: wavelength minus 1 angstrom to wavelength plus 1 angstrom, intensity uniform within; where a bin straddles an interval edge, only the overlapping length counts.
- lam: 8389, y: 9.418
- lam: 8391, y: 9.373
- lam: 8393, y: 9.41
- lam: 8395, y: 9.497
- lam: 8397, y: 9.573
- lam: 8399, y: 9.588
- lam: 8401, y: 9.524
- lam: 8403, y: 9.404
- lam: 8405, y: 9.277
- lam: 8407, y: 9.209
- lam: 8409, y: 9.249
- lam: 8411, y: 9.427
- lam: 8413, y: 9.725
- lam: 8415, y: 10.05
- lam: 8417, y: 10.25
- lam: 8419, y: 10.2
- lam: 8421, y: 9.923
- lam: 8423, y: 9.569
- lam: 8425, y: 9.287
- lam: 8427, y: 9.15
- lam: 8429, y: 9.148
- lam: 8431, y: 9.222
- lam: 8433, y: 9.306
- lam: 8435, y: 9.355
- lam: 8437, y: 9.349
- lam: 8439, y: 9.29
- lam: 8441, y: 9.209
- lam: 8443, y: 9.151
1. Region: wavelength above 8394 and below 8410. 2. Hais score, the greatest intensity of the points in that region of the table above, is 9.588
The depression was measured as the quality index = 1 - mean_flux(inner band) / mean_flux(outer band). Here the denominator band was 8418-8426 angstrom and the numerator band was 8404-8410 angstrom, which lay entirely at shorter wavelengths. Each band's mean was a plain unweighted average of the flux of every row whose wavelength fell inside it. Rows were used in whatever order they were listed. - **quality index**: 0.051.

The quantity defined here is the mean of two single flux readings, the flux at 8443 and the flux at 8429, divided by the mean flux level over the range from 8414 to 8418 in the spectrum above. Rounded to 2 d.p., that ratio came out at 0.90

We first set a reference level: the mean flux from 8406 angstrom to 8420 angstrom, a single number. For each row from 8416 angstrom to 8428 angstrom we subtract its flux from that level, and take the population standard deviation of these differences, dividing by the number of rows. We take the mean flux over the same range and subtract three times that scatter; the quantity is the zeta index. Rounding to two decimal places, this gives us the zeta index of 8.45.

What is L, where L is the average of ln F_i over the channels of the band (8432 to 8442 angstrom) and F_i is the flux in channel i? 2.23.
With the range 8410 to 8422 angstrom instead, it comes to 2.30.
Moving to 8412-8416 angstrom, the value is 2.29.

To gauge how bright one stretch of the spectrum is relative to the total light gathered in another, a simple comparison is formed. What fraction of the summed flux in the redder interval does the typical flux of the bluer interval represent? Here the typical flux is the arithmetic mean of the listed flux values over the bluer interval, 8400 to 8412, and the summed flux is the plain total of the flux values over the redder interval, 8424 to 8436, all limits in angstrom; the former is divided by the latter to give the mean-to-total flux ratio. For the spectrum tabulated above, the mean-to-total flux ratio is 0.169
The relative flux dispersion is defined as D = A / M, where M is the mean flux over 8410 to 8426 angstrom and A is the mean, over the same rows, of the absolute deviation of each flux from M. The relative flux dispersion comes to 0.031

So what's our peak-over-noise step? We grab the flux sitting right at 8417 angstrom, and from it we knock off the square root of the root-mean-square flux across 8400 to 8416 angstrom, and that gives 7.17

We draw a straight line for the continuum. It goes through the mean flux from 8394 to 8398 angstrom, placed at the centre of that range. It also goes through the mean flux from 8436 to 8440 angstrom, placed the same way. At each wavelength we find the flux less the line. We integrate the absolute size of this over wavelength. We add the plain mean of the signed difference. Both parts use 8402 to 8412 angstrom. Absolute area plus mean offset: 1.5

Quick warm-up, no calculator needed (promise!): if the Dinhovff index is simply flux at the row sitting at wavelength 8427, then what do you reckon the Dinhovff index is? 9.15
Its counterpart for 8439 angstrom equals 9.29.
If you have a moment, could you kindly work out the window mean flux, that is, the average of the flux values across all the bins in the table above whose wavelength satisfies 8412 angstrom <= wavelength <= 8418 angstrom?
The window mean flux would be 10.0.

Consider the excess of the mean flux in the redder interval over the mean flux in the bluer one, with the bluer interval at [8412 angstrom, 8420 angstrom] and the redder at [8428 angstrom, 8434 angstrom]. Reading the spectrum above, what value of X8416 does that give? -0.8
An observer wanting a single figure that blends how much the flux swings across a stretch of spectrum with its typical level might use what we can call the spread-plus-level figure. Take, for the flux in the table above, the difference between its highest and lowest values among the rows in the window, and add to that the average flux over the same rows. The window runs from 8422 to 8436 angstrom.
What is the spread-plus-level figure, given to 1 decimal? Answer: 9.7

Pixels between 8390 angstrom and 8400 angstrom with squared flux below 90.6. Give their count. 3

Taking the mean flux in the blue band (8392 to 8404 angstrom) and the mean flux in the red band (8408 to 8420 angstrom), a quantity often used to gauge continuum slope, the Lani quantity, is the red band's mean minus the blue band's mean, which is 0.3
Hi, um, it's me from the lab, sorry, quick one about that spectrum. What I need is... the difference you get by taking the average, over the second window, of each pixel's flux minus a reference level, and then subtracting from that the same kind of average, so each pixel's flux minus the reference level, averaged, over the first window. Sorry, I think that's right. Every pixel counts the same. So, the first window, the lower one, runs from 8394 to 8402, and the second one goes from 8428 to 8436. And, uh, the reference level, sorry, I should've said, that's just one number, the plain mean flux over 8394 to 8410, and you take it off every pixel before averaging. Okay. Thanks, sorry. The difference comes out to -0.3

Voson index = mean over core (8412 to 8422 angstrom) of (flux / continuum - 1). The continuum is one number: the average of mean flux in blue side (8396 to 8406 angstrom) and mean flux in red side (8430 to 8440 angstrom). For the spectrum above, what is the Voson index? 0.068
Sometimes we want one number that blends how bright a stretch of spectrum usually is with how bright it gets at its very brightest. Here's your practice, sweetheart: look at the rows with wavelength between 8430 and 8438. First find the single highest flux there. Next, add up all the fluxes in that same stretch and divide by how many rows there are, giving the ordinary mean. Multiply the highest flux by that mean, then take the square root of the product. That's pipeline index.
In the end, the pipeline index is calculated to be 9.3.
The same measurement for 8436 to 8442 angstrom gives 9.3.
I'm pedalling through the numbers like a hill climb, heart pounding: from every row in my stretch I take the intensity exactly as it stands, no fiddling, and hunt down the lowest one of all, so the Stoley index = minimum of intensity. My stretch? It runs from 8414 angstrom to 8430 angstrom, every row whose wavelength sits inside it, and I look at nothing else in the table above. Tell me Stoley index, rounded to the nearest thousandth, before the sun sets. 9.148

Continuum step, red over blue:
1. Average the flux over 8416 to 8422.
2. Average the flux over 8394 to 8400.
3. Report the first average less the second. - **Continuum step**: 0.57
